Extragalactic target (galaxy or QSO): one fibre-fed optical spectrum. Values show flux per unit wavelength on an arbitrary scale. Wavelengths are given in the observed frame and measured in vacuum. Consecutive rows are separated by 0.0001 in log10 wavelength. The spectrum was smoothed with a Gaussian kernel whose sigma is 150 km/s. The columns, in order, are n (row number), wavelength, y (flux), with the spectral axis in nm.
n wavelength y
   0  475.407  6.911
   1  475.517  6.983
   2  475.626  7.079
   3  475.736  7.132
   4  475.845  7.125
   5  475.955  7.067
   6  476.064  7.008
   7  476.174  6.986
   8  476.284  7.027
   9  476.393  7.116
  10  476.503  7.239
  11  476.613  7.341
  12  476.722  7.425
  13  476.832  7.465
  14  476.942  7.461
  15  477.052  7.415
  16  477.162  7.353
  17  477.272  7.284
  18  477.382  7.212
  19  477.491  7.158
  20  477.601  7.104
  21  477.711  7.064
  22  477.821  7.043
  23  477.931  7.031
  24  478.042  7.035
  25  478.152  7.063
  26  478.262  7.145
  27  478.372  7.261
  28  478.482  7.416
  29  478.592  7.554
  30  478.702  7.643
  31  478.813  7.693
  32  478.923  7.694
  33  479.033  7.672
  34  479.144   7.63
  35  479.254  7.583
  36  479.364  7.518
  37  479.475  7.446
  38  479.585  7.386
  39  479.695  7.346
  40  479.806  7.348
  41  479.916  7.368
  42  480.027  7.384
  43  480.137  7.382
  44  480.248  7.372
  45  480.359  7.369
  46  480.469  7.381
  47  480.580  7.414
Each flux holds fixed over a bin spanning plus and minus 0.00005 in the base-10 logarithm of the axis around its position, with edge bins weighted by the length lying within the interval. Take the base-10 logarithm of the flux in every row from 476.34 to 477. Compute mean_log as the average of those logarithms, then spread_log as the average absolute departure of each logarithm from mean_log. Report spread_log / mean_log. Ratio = 0.0075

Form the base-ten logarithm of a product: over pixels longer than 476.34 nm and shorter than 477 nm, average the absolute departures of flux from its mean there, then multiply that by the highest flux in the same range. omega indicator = -0.1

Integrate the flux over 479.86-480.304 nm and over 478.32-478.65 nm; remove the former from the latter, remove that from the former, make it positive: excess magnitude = 4.1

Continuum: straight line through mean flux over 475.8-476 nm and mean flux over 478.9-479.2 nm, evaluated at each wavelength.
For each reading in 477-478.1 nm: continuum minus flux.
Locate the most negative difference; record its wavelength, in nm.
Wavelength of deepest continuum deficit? 477.052 nm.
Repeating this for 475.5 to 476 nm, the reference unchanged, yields 475.736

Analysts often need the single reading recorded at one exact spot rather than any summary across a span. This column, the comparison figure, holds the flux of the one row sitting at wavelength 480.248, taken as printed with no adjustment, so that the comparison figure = 7.372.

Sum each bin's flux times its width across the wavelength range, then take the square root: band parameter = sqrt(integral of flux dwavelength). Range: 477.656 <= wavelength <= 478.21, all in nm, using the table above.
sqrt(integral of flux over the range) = 2.0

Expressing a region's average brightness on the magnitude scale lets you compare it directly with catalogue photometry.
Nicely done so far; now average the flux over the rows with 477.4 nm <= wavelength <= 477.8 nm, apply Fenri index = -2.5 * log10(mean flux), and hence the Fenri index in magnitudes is -2.13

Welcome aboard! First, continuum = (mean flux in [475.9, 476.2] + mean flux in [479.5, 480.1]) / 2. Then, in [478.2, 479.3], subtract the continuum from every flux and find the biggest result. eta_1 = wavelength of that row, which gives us 478.923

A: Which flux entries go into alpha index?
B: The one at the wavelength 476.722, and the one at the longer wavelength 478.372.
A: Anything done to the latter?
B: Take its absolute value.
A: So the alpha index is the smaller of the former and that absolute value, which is 7.26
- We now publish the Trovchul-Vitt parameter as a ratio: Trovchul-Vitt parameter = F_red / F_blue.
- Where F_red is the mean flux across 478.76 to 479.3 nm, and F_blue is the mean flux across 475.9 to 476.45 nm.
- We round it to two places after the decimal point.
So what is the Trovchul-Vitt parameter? 1.09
